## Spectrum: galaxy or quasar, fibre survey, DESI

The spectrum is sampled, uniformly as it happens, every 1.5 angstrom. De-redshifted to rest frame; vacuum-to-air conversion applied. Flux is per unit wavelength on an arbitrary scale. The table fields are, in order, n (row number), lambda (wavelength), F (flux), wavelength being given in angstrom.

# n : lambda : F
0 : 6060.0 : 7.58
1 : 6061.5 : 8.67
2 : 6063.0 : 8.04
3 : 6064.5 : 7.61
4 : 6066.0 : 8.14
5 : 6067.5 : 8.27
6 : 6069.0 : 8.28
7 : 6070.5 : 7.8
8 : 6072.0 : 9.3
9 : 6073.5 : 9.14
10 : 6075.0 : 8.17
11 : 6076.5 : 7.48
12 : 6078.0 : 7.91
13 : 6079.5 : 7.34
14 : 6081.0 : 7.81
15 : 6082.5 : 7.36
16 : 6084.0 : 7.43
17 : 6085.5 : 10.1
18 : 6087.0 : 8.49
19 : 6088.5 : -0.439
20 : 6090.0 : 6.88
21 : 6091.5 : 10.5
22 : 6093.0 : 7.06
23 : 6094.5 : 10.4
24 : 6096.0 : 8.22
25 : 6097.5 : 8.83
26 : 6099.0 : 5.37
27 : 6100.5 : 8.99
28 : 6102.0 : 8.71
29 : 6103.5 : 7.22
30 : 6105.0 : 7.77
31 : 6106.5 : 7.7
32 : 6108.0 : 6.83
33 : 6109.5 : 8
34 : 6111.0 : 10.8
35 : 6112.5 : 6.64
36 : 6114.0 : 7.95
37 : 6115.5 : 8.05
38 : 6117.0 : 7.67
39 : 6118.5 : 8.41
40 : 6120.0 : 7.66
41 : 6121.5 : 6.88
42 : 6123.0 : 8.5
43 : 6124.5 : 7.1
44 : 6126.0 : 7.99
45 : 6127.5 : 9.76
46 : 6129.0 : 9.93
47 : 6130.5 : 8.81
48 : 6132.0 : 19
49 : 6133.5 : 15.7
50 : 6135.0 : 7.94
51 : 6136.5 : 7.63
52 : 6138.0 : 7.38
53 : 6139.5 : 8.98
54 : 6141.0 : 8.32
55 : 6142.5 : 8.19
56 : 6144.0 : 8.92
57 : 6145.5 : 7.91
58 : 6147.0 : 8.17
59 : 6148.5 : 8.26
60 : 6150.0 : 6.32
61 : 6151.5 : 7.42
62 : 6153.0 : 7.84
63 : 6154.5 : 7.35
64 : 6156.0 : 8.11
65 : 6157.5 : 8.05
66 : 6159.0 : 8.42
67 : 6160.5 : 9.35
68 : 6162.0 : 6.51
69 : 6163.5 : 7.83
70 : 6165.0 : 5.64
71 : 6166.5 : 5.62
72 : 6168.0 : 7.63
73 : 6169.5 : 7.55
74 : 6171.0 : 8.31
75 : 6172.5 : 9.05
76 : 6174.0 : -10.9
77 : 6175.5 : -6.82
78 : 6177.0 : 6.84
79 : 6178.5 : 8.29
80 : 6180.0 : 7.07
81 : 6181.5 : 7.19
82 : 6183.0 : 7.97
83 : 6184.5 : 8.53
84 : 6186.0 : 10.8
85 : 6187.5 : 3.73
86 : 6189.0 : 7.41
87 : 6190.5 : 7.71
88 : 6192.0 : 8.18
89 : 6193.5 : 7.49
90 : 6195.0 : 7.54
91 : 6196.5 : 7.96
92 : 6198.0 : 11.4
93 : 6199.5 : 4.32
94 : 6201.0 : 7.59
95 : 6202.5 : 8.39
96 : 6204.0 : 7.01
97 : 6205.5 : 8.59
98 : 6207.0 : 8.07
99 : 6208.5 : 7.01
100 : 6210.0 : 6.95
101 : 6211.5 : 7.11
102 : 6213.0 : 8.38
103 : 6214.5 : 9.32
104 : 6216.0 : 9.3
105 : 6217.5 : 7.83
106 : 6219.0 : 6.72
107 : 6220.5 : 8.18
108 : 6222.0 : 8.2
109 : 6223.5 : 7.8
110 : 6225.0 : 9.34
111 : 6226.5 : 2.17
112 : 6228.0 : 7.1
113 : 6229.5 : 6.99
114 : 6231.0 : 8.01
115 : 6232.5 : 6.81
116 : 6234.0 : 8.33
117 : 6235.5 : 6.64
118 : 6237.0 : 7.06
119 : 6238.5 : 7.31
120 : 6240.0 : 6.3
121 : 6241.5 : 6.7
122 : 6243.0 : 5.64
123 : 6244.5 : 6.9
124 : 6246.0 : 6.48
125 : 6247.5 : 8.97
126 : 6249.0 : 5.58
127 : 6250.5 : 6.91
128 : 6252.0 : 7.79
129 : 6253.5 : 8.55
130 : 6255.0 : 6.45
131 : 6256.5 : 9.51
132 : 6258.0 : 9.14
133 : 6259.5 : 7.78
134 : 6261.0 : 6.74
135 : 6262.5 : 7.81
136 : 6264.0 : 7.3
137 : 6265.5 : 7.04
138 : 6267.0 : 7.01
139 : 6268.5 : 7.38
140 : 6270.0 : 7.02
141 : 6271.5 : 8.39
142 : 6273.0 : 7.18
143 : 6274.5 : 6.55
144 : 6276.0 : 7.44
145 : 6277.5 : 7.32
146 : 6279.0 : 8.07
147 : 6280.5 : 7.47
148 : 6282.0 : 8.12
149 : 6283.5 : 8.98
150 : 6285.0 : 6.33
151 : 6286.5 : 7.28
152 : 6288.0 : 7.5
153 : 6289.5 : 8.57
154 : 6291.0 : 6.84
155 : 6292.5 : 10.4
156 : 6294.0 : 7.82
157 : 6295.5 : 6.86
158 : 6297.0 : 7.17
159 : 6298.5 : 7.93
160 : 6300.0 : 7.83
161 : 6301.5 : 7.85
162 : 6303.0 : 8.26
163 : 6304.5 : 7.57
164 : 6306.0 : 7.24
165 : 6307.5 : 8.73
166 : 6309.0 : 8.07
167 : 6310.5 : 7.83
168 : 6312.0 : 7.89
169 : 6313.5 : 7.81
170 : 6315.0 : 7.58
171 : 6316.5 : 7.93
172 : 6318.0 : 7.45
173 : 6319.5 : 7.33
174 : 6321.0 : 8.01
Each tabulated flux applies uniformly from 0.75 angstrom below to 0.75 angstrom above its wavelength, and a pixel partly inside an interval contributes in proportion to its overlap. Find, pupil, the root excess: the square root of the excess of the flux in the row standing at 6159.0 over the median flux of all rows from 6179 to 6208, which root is 0.84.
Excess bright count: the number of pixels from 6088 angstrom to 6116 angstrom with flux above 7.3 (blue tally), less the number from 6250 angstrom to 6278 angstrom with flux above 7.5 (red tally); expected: 5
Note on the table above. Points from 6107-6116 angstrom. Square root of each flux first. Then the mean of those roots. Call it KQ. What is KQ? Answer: 2.83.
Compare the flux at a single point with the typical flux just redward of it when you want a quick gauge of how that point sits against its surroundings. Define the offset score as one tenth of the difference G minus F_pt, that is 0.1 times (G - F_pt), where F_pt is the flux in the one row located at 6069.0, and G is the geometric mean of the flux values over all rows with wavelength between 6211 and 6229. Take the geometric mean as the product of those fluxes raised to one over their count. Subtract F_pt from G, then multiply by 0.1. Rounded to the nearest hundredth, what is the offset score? -0.10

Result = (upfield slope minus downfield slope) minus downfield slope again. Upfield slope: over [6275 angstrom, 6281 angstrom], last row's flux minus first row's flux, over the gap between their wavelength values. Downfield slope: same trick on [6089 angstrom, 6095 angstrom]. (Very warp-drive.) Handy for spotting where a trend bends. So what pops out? -1.6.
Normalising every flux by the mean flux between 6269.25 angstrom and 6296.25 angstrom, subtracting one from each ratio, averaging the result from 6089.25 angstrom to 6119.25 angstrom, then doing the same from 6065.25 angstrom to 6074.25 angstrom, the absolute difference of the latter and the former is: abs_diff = 0.051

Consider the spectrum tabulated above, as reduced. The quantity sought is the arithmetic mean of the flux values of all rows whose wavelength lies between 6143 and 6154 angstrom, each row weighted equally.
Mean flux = 7.83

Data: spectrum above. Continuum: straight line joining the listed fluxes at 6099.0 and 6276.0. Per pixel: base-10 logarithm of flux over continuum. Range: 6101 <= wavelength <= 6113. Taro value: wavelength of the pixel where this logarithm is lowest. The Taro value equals 6112.5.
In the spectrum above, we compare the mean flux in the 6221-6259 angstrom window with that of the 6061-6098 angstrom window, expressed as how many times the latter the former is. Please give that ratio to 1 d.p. 0.9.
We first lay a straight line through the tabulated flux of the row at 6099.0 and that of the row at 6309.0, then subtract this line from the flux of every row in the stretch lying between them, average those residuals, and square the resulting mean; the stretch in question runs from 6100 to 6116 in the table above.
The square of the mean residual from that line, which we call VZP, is 6.6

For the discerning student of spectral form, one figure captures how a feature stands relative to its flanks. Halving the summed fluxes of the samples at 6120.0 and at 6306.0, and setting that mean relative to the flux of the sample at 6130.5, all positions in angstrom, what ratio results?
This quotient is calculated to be 0.85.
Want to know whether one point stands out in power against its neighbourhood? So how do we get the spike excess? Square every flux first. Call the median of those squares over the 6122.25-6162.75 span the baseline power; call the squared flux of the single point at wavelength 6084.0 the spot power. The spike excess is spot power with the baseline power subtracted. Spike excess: -12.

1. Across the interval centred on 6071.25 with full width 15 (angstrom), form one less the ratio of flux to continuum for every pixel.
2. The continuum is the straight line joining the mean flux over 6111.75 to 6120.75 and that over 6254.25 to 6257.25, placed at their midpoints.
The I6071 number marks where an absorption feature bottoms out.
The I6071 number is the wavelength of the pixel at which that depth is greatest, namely 6076.5 angstrom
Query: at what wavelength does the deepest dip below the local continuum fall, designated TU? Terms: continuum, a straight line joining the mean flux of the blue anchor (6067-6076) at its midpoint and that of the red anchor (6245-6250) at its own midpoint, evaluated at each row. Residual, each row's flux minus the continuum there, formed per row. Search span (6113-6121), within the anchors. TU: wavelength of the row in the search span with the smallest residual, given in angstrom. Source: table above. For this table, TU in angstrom 6117.0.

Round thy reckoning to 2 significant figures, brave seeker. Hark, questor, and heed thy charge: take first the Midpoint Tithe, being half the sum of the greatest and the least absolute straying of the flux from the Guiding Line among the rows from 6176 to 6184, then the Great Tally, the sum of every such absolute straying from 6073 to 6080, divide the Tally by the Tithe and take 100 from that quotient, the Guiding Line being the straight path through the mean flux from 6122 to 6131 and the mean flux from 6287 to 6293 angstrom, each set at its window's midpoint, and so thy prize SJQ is -95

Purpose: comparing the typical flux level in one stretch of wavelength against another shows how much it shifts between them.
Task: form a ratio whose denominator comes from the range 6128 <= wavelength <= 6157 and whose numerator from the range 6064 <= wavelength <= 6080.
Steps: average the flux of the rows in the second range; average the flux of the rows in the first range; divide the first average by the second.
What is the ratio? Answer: 0.90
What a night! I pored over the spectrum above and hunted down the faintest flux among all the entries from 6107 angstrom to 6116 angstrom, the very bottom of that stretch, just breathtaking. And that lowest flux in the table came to 6.64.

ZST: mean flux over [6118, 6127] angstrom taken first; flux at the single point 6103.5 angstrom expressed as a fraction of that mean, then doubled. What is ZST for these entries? 1.9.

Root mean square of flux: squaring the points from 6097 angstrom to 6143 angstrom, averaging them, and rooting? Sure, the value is 9.0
